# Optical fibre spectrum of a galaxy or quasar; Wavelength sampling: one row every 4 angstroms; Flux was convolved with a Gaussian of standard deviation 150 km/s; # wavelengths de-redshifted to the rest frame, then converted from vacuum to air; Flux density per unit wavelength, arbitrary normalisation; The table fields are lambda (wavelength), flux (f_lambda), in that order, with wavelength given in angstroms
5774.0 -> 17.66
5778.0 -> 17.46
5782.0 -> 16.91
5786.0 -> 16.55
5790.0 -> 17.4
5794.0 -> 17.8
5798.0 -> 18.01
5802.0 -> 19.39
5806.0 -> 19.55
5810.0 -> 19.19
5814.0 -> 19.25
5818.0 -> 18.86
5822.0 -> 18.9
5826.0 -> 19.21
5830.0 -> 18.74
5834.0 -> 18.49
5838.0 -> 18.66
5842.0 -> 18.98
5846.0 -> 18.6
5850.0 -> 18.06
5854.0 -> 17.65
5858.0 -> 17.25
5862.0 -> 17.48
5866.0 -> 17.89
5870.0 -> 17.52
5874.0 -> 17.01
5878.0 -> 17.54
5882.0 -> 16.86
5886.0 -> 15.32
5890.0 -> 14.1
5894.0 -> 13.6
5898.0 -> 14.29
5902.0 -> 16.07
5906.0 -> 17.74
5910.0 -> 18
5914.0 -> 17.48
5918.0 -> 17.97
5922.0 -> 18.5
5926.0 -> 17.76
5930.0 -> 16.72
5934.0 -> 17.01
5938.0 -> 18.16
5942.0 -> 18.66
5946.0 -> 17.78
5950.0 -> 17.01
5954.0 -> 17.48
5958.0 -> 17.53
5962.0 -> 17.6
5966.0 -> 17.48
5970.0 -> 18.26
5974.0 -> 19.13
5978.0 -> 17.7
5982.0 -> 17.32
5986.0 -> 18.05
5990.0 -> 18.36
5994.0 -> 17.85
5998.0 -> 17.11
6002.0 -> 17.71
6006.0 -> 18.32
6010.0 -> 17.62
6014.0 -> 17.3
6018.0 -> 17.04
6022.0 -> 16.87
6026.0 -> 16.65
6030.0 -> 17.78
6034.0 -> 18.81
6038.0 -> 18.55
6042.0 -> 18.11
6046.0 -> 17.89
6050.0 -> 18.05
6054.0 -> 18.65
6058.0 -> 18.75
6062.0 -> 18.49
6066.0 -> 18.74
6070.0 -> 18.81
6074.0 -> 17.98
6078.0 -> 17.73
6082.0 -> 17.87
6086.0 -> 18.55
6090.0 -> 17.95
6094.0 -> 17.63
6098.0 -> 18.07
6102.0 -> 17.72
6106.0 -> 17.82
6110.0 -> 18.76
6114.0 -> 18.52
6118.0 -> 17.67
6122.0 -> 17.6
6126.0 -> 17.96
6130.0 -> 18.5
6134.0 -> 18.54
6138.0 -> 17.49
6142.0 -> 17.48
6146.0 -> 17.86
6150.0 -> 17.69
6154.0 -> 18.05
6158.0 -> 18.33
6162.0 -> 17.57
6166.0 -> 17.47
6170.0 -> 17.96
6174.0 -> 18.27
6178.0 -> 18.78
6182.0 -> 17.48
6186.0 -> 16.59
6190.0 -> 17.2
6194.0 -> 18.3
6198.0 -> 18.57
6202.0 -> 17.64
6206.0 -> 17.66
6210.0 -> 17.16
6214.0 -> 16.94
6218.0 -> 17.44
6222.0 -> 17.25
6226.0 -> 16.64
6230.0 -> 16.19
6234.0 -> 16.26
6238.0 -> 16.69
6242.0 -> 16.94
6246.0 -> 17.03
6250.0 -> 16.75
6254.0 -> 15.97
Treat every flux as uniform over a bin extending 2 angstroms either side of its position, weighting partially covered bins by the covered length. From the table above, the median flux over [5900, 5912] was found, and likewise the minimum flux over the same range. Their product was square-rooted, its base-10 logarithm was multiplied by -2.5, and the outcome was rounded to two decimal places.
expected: -3.07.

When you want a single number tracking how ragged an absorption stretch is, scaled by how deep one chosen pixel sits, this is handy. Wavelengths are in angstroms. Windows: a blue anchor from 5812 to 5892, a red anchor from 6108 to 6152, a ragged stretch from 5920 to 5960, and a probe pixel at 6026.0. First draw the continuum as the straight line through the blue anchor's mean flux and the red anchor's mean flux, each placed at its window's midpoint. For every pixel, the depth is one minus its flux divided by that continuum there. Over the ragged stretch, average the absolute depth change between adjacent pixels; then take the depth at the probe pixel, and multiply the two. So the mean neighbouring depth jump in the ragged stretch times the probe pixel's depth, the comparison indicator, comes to 0.0026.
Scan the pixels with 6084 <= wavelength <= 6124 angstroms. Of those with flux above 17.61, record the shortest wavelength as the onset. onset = 6086.0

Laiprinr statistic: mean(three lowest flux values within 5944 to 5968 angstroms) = 17.3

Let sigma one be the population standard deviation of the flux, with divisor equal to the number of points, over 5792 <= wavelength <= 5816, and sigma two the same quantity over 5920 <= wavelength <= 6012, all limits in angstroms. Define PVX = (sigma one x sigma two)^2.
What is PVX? 0.16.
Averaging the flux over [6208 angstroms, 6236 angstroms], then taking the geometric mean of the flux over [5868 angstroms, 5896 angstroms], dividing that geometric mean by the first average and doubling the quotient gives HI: 1.89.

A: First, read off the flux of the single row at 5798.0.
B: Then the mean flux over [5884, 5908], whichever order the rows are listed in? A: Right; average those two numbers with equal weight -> 16.6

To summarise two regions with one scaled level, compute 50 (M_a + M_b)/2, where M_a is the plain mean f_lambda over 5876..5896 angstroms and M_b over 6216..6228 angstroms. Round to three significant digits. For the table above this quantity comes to 815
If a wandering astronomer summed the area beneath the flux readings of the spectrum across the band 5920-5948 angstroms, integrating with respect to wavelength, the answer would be 498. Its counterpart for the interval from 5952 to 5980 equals 501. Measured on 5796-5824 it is 533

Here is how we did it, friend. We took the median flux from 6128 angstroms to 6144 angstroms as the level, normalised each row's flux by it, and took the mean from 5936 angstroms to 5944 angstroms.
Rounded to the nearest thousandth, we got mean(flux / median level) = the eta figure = 1.023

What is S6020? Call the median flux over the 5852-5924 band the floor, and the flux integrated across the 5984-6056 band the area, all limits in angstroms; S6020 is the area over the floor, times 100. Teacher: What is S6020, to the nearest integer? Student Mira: 7339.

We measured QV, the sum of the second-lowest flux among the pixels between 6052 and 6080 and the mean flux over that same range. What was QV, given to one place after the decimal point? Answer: 36.4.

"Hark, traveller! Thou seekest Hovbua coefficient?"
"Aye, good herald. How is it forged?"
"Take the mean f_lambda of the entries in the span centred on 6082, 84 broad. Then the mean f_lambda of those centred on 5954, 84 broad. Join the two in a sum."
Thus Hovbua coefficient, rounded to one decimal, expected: 36.0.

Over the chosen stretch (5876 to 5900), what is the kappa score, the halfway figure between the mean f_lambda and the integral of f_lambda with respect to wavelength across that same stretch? 191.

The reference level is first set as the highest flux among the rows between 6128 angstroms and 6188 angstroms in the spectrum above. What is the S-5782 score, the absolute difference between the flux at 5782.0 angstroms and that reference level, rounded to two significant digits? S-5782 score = 1.9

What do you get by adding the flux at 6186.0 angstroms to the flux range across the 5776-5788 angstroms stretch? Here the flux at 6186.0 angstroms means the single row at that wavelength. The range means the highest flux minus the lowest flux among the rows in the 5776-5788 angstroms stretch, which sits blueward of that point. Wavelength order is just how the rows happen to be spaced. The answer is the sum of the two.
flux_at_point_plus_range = 17.5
